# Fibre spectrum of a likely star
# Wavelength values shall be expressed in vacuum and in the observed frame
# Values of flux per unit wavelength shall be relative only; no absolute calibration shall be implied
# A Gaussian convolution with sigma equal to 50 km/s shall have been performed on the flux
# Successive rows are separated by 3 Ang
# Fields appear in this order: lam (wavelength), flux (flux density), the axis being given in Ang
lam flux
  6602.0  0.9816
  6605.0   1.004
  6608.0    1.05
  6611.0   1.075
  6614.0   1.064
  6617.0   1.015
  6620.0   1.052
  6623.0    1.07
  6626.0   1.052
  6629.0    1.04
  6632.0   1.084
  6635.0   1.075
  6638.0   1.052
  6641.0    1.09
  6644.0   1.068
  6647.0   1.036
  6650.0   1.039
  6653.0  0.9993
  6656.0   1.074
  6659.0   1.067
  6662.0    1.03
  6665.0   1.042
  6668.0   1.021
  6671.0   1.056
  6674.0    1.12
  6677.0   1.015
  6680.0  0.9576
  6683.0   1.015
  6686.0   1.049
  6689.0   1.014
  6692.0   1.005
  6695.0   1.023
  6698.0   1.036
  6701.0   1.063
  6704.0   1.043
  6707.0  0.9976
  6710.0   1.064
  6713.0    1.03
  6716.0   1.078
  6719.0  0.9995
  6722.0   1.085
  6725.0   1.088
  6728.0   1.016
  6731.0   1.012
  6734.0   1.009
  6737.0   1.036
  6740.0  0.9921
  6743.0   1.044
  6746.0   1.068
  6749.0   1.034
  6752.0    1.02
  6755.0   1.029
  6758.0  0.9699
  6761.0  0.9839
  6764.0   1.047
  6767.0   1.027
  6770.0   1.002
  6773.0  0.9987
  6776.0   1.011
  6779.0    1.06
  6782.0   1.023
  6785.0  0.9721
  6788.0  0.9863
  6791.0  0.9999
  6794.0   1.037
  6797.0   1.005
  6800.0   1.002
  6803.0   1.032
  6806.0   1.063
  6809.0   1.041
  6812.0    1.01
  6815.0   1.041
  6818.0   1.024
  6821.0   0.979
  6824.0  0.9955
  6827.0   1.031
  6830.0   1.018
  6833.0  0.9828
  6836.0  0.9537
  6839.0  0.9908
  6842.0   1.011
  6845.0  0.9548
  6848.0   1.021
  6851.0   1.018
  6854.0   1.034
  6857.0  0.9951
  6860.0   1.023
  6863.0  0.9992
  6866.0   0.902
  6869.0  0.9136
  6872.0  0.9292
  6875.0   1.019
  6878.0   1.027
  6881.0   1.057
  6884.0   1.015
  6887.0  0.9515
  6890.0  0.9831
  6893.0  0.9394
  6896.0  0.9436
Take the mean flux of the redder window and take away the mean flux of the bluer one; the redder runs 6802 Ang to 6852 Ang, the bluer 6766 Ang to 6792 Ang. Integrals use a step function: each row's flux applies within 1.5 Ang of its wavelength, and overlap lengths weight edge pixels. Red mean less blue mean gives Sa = 0.001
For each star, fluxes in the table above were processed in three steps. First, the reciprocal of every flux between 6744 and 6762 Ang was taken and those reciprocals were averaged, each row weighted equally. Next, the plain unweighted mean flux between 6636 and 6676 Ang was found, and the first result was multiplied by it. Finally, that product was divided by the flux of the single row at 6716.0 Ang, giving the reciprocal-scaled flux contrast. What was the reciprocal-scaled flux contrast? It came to 0.96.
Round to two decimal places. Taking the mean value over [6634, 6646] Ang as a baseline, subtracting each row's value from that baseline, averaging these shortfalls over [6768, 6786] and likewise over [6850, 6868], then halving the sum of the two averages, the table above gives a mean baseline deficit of 0.07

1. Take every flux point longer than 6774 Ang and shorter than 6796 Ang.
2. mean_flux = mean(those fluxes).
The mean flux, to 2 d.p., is 1.01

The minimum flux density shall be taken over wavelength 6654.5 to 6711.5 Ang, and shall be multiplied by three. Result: 2.87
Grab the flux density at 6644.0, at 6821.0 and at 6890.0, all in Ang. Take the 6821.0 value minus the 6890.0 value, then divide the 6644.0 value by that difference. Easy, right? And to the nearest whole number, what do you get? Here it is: -260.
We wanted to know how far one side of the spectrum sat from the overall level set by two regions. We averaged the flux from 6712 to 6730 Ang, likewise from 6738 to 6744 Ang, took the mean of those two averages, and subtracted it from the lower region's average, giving 0.016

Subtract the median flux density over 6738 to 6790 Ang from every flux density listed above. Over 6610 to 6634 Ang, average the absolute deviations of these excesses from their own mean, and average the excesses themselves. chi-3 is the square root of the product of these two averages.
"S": 0.0247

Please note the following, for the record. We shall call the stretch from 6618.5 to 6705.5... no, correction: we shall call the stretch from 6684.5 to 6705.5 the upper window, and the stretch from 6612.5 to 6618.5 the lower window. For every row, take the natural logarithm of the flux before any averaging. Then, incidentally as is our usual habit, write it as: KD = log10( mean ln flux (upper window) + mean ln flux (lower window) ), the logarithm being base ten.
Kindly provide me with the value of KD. -1.1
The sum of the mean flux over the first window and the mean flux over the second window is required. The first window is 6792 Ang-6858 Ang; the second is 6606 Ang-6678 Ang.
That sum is 2.064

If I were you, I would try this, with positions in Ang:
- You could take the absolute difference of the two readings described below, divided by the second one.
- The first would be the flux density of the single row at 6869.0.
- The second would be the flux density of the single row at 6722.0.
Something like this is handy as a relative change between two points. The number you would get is 0.16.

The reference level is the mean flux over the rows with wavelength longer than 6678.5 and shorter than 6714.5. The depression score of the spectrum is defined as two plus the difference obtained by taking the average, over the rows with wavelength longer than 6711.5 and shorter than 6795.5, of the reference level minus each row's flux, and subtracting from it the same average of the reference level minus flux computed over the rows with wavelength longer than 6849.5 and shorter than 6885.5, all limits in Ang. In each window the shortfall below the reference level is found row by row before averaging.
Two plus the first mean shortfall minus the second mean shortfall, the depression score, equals 1.97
